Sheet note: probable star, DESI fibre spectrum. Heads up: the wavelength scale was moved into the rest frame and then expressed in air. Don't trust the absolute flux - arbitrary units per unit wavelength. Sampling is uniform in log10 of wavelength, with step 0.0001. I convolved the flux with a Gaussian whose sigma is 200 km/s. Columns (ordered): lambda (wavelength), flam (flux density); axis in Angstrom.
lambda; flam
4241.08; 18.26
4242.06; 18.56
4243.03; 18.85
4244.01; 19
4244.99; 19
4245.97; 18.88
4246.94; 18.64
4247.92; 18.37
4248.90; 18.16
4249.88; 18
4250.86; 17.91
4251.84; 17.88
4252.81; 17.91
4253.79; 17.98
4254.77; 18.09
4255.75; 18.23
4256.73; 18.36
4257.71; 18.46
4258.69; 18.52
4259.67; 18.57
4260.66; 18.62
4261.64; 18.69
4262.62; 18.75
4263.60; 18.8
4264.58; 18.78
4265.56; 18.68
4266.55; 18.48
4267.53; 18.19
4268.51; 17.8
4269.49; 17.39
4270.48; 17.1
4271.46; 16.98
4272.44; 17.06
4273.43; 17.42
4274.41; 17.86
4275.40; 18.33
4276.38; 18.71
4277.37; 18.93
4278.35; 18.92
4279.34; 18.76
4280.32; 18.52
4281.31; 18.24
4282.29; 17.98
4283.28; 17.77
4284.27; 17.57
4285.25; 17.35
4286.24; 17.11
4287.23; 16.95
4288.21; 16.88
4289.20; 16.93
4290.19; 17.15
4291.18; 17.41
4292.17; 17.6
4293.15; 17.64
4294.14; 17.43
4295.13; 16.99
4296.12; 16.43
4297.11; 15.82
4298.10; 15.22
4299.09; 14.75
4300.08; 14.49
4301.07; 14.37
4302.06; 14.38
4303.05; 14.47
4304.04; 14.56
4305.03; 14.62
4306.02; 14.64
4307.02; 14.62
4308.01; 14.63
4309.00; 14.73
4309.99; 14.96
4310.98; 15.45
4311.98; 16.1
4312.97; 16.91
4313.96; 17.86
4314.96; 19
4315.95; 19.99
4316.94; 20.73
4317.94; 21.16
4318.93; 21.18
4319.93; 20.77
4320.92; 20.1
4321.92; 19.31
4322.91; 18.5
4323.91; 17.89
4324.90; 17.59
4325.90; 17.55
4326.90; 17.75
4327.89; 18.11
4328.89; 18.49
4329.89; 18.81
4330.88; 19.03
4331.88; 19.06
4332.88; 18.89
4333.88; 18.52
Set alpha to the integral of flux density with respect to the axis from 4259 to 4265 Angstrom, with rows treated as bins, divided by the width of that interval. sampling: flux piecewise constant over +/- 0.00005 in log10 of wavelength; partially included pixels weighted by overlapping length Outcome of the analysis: 18.7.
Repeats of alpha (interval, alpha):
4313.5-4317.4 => 19.4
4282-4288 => 17.4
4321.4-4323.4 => 18.9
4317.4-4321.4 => 20.8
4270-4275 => 17.3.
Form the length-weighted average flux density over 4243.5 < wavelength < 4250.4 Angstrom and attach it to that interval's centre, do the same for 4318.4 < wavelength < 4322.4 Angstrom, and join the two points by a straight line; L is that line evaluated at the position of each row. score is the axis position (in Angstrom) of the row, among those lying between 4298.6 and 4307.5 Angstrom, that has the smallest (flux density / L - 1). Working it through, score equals 4302.06 Angstrom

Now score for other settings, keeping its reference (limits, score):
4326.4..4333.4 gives 4326.90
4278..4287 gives 4286.24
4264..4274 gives 4271.46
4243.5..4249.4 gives 4248.90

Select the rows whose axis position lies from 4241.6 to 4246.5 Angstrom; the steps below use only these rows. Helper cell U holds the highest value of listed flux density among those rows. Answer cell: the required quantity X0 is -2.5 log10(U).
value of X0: -3.20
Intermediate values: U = 19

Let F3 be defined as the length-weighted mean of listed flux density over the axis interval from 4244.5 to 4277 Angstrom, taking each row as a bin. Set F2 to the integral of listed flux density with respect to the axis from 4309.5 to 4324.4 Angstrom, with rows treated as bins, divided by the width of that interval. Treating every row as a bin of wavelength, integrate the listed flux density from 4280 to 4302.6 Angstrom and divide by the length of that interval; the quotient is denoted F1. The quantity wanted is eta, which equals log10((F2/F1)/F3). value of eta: -1.21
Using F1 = 16.7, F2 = 18.7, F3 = 18.2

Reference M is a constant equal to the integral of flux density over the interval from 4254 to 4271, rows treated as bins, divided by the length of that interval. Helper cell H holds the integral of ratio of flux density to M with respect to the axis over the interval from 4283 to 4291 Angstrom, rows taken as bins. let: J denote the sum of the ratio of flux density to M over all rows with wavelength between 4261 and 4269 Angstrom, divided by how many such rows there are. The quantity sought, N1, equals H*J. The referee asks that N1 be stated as 7.6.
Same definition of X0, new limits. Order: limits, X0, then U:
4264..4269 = -3.18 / 18.78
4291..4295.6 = -3.12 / 17.64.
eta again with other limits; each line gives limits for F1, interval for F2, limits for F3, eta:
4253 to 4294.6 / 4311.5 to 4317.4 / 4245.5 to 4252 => -1.25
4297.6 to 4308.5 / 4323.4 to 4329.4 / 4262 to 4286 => -1.17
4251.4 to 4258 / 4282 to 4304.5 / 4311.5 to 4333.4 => -1.32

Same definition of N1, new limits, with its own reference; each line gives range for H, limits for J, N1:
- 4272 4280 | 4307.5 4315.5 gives 7.1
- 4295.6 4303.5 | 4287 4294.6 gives 6.1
